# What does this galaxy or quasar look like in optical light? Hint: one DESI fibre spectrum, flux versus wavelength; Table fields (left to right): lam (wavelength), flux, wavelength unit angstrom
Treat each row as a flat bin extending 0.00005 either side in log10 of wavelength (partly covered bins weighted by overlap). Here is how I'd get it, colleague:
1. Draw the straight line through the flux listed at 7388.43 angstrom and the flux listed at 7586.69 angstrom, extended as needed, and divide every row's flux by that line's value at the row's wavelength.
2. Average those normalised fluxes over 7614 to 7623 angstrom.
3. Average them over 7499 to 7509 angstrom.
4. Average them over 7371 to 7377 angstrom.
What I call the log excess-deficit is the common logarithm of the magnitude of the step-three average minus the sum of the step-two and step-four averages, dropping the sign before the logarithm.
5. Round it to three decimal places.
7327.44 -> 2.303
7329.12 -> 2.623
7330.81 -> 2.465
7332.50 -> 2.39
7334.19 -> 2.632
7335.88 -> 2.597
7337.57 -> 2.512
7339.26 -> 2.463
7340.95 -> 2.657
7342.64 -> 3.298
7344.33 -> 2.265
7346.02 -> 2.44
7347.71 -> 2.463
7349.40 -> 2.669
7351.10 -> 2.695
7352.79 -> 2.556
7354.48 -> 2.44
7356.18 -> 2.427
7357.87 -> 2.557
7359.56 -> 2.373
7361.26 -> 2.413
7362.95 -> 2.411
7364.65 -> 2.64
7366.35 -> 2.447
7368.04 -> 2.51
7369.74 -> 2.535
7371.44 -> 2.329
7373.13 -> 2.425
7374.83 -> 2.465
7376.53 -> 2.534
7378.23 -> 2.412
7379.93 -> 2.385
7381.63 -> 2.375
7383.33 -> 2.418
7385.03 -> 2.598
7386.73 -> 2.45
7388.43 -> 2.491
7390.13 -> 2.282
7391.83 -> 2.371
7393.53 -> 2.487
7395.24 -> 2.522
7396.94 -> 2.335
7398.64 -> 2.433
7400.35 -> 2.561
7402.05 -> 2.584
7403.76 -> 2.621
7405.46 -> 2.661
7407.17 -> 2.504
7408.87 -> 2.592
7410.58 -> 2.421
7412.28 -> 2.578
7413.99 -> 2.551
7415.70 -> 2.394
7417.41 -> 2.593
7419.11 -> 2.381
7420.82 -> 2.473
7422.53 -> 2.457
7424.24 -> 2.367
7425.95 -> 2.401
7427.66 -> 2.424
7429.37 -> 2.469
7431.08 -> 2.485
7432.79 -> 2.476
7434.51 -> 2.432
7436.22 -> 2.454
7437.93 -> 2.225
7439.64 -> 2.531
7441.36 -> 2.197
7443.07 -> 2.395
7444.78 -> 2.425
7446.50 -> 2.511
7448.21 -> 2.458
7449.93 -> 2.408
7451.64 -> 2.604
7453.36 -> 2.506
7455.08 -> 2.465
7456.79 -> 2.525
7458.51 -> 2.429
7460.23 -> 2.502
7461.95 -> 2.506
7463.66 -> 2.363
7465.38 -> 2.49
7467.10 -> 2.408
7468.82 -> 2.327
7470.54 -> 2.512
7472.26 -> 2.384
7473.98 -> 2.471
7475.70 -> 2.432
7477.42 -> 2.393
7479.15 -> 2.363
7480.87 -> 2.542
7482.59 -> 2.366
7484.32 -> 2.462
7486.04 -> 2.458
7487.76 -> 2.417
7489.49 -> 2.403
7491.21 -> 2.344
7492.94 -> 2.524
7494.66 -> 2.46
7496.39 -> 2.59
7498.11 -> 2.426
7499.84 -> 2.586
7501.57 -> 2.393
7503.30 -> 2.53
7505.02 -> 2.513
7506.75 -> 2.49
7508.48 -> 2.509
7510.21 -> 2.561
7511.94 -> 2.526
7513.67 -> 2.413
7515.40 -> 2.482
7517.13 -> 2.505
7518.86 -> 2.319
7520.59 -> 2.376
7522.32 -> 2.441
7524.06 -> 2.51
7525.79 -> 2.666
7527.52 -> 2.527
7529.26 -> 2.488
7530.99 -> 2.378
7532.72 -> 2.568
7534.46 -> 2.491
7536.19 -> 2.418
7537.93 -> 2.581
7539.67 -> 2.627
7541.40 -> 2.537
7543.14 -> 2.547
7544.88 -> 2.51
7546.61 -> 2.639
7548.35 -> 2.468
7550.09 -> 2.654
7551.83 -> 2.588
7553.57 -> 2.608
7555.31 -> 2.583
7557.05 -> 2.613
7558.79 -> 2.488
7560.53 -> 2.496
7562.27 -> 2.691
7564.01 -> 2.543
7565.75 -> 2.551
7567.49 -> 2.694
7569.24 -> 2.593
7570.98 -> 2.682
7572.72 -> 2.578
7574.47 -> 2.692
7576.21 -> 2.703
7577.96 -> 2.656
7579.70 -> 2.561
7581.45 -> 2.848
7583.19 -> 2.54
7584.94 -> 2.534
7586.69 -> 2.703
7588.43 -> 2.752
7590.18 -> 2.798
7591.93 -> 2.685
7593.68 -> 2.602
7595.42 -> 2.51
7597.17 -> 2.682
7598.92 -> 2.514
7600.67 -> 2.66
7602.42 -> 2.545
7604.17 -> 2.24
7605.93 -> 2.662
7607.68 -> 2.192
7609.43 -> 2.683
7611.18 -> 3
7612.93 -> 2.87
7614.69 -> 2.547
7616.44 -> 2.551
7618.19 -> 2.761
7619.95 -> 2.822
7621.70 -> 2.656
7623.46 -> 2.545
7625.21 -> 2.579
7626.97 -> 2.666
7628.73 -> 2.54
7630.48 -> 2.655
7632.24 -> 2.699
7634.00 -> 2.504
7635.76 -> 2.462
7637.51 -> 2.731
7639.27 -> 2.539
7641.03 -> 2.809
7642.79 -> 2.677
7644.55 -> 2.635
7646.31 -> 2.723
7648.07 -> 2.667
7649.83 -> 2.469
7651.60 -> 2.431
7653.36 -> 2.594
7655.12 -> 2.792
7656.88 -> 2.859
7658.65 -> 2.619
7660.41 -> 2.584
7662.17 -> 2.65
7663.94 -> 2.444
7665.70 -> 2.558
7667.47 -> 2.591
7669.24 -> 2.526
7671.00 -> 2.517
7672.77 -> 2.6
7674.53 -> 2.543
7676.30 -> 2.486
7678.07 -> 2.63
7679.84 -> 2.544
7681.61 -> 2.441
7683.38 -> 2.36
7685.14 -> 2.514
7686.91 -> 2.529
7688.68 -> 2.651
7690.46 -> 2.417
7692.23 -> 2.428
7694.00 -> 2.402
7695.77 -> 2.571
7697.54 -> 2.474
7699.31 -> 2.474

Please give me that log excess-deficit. 0.001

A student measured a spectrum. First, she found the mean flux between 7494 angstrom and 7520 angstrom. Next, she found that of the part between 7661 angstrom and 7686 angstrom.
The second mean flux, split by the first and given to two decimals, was 1.02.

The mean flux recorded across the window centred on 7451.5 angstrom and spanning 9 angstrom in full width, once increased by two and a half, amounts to 4.99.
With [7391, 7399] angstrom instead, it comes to 4.93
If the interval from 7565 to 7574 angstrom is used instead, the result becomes 5.12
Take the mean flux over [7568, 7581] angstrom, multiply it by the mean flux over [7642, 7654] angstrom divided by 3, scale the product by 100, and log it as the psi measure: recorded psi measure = 229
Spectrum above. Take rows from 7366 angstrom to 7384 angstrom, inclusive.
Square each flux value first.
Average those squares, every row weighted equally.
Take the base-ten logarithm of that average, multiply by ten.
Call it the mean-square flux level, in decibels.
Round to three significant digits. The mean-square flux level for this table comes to 7.75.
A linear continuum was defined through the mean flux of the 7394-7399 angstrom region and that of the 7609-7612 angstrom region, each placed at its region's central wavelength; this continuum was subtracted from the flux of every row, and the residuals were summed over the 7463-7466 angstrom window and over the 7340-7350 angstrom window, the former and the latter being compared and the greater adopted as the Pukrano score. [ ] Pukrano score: 1.8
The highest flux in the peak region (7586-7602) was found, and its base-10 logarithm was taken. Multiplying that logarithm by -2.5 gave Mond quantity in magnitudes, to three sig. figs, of -1.12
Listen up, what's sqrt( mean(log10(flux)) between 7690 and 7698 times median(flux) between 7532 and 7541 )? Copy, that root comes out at 1.00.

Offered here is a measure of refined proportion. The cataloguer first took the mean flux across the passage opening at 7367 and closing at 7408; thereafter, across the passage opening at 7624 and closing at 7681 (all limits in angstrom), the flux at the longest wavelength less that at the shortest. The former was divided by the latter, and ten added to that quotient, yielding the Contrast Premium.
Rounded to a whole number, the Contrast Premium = -61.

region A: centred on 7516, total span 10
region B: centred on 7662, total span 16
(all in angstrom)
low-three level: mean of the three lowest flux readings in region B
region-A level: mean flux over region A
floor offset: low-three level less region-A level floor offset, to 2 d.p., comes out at 0.07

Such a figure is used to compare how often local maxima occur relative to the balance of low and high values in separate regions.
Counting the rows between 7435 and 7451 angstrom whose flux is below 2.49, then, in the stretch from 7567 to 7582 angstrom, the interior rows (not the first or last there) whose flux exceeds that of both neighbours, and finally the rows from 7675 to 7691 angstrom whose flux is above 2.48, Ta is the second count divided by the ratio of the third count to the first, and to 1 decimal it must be 2.3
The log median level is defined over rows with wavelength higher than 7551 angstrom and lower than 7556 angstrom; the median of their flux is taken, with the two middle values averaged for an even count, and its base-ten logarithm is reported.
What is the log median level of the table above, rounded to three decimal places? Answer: 0.413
